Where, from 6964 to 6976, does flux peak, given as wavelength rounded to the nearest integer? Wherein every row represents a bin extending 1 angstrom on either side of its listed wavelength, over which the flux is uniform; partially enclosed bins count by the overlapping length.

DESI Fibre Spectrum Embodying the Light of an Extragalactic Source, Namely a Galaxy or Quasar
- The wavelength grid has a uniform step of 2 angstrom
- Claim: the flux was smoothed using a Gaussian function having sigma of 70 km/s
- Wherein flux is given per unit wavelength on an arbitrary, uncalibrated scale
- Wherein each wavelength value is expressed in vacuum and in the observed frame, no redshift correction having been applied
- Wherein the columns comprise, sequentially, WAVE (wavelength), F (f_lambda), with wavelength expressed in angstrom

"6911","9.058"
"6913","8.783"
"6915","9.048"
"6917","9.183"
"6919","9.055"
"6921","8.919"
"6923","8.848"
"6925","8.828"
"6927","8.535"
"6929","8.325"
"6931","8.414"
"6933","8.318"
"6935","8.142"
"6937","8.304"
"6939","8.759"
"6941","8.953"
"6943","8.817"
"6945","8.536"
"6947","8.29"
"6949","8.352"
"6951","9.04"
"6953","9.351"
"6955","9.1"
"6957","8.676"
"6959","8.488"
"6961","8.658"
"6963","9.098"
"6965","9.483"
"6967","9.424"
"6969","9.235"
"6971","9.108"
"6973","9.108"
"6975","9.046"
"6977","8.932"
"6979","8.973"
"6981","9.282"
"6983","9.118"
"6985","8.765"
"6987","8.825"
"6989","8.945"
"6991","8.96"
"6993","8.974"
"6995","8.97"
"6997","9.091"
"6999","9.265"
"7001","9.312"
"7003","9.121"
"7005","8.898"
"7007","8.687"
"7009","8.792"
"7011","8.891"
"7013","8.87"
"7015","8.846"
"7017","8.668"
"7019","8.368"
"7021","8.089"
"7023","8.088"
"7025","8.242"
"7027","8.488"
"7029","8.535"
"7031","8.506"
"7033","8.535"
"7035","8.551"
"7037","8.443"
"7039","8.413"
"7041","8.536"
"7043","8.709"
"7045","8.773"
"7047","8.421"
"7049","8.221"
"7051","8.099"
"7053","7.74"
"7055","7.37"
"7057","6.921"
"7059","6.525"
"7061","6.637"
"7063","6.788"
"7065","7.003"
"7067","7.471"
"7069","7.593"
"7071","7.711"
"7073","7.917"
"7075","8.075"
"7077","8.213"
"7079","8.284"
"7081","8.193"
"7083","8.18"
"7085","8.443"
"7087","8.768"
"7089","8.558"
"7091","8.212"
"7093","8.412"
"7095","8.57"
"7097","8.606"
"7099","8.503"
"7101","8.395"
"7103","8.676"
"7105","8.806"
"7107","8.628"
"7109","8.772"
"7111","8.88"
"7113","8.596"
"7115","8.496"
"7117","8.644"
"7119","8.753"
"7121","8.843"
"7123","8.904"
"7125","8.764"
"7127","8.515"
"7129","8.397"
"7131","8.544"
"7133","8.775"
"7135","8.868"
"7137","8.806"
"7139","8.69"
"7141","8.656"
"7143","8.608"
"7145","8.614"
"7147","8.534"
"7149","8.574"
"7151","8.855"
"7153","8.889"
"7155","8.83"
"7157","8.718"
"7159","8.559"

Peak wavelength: 6965 angstrom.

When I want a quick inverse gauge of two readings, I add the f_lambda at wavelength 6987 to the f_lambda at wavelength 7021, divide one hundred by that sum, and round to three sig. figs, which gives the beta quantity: 5.91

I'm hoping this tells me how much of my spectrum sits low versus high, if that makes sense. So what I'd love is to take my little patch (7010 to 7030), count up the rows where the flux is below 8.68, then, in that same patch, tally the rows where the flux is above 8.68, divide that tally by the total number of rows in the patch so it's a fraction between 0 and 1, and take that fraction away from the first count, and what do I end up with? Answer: 6.7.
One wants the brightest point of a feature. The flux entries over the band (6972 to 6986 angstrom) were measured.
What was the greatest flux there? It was 9.282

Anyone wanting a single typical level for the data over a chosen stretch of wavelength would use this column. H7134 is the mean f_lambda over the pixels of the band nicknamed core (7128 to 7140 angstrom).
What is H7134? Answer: 8.680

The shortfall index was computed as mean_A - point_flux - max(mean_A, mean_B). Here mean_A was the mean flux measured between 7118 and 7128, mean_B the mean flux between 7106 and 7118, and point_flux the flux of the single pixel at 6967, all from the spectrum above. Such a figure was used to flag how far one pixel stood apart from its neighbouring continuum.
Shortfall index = -9.42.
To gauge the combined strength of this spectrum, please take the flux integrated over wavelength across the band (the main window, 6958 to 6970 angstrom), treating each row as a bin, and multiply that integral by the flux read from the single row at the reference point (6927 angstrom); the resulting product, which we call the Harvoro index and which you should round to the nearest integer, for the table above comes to 928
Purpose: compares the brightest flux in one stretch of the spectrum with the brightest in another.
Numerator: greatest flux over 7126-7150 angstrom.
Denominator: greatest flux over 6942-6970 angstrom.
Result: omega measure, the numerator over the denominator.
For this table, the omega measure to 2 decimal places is 0.94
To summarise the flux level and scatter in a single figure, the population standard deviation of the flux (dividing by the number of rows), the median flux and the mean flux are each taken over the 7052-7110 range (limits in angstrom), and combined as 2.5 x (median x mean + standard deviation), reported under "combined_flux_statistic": 166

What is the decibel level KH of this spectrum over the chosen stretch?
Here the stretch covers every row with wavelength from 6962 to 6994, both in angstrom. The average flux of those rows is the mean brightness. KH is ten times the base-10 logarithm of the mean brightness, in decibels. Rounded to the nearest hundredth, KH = 9.58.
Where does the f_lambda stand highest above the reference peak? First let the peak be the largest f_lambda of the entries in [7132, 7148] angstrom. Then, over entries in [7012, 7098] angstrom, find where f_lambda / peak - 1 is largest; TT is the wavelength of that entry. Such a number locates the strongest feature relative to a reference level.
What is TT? 7013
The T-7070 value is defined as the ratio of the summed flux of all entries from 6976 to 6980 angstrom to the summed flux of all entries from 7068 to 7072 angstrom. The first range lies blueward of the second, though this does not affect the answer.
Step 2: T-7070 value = 1.17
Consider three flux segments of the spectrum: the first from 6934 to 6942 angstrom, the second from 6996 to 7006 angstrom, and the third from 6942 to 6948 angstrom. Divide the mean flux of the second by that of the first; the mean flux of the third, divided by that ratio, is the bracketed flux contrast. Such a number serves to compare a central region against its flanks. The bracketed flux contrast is 8.0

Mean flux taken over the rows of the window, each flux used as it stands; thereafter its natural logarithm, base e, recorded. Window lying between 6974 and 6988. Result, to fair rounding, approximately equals 2.20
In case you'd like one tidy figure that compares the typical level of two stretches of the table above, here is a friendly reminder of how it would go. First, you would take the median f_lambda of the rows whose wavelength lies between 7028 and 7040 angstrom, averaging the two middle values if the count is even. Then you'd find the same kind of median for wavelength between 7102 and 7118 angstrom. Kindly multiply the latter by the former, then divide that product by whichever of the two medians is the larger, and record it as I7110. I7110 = 8.52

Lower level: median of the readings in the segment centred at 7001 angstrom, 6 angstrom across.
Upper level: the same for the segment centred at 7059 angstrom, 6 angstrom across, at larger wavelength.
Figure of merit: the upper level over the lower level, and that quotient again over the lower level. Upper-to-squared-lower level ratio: 0.077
